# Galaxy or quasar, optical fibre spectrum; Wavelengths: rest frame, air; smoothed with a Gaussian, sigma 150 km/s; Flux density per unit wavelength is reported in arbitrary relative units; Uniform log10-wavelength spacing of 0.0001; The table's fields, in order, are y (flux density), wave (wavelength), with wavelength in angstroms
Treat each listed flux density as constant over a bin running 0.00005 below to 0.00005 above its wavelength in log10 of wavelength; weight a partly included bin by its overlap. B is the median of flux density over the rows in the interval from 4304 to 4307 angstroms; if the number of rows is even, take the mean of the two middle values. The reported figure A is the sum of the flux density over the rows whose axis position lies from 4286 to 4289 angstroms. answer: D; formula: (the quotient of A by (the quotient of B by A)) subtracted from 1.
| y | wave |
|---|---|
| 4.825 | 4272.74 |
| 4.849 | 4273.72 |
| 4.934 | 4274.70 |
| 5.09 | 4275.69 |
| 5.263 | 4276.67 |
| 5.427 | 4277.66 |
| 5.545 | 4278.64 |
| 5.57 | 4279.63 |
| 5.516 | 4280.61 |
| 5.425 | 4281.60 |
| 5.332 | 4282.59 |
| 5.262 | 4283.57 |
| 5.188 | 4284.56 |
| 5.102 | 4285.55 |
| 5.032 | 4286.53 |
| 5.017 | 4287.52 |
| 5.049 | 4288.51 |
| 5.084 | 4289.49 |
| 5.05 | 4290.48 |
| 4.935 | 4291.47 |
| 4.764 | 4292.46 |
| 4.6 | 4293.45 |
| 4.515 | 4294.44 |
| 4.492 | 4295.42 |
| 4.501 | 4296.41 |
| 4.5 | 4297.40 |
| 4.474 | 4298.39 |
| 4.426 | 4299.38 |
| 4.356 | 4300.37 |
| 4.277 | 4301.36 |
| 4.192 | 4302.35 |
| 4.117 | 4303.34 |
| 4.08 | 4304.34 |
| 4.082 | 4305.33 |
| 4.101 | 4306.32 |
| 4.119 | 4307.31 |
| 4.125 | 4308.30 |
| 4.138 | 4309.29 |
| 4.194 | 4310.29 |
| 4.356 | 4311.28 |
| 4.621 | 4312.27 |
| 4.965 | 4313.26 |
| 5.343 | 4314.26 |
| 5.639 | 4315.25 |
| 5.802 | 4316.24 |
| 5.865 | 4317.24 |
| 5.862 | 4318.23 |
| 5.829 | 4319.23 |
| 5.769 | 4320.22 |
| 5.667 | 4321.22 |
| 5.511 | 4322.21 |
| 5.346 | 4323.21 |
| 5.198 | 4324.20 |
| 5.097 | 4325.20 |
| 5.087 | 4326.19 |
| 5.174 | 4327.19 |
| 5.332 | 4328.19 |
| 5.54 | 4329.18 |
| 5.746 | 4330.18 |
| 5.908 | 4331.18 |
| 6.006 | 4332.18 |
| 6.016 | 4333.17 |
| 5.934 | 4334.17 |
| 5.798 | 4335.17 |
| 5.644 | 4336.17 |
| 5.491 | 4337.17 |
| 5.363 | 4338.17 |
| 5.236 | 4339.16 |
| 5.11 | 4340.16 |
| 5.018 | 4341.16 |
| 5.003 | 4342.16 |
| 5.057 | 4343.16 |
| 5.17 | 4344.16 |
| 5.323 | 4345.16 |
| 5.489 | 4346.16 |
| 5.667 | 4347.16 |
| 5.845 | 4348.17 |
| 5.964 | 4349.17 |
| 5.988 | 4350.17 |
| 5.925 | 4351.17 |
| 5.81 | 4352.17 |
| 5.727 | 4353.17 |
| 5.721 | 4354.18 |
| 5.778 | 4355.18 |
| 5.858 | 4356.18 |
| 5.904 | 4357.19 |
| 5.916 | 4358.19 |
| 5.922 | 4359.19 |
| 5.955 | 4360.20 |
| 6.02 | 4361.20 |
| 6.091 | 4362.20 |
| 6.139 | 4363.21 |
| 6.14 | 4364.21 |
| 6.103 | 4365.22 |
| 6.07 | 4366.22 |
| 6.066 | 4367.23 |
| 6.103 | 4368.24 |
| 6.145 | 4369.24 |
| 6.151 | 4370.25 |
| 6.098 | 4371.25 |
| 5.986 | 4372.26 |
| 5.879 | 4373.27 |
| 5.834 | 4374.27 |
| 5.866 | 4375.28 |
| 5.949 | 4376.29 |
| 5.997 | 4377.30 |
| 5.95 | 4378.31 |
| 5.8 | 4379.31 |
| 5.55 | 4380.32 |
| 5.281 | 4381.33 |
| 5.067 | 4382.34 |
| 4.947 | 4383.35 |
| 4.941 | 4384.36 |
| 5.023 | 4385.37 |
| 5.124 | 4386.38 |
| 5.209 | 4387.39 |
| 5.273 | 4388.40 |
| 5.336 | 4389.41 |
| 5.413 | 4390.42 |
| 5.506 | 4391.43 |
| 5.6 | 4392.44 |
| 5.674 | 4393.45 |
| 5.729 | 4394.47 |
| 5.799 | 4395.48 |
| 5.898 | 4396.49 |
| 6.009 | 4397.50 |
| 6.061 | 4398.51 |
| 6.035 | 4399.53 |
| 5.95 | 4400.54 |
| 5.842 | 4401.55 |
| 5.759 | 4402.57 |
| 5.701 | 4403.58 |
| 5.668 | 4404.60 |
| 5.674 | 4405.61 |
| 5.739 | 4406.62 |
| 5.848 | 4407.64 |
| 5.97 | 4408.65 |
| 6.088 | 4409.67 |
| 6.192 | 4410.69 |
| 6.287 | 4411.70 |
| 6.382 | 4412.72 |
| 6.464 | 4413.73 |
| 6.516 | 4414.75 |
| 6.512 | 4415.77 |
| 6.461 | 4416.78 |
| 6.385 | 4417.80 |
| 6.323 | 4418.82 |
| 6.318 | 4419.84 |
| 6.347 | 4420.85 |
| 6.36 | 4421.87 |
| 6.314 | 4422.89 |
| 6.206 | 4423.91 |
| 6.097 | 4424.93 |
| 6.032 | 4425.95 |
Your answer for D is -55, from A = 15.1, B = 4.1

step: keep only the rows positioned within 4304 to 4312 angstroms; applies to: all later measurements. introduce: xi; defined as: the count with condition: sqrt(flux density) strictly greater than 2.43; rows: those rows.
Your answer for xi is 0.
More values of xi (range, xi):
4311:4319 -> 0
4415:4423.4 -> 8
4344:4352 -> 3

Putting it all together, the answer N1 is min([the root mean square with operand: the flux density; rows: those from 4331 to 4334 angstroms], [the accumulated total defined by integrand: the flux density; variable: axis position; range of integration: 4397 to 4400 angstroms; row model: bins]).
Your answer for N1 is 6.0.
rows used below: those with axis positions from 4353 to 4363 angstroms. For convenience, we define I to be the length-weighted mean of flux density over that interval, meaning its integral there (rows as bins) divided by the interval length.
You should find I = 5.9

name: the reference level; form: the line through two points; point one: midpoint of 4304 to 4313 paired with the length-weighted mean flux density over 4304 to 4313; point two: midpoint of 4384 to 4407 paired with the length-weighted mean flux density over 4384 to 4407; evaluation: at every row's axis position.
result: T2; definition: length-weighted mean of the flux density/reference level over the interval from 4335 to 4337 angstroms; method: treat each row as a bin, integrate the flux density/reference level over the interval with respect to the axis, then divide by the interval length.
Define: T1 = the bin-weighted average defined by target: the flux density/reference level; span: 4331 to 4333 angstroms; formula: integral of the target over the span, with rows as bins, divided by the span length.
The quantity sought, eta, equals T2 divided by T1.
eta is 0.93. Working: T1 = 1.30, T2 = 1.21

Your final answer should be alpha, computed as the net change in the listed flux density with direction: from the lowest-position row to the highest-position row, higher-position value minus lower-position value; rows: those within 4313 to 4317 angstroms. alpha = 0.8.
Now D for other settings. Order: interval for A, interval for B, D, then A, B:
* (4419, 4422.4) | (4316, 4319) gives -61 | 19.0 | 5.9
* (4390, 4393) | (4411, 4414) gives -42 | 16.5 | 6.4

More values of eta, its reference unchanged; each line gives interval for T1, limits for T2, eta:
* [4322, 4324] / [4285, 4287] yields 1.09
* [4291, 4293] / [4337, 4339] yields 0.94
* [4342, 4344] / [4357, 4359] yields 1.12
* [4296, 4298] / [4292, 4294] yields 1.06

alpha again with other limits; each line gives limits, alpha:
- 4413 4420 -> -0.1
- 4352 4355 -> -0.1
